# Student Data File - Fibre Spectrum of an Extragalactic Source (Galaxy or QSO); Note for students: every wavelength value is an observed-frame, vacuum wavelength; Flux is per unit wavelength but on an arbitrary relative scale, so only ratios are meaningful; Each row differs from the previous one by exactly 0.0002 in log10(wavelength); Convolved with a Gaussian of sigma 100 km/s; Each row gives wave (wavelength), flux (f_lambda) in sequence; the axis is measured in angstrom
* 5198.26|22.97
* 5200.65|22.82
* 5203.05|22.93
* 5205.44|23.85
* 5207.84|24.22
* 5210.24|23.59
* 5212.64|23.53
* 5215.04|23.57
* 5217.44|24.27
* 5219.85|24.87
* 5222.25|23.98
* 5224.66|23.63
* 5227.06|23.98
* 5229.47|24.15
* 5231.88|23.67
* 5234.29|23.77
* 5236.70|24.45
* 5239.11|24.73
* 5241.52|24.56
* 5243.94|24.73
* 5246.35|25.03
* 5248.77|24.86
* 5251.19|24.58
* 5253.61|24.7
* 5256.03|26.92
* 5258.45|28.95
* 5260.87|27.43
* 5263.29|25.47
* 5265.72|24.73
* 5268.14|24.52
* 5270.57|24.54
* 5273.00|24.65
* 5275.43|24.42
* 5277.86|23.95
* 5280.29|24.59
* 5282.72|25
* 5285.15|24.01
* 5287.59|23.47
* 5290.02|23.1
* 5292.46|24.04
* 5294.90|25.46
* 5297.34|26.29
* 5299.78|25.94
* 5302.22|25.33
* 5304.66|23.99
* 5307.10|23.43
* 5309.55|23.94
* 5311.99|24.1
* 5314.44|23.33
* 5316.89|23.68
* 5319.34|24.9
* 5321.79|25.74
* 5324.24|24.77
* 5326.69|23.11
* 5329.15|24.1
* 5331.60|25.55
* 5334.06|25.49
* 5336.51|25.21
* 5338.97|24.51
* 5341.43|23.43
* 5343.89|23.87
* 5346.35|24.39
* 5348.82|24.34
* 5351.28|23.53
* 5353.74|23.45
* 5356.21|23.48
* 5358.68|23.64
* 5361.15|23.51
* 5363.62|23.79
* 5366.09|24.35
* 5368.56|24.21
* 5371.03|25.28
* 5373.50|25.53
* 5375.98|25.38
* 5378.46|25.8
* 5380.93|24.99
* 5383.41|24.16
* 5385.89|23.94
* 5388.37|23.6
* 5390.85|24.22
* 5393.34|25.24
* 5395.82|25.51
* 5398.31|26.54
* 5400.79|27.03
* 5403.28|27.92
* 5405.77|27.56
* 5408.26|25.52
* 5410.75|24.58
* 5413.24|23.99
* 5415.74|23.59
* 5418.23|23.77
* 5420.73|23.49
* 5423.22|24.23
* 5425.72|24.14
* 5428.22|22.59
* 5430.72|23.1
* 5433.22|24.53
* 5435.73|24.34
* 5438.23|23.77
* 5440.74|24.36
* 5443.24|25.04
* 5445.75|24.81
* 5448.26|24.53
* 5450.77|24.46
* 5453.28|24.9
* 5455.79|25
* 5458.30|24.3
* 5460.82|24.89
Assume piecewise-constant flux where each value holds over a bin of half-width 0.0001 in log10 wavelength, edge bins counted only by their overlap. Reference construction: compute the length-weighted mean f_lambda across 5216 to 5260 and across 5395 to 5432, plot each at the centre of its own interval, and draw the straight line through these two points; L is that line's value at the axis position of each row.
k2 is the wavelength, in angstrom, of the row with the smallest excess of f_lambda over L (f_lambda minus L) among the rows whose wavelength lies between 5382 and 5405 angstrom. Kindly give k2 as 5388.37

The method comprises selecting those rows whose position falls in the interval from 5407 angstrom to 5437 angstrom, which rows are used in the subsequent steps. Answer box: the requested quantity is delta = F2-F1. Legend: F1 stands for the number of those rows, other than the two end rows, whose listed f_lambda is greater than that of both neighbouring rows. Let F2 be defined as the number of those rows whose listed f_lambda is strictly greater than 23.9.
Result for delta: 4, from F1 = 3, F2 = 7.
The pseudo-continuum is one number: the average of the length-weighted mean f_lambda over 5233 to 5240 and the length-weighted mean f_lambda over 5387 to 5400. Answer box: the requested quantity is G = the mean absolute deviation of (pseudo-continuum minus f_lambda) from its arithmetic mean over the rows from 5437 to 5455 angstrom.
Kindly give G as 0.3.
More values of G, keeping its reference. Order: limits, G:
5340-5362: 0.3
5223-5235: 0.2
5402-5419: 1.5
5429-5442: 0.5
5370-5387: 0.6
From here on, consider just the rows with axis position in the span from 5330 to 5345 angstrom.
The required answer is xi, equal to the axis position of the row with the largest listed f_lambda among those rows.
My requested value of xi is 5331.60 angstrom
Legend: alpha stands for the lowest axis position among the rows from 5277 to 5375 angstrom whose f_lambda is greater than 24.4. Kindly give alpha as 5280.29 angstrom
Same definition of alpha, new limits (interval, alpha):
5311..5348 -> 5319.34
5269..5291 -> 5270.57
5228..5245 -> 5236.70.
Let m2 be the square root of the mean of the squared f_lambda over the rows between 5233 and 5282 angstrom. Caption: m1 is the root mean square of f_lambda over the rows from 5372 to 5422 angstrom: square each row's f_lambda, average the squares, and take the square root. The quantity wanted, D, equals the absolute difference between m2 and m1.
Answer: 0.0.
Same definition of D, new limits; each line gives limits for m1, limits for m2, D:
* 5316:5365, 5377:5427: 0.8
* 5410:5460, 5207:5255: 0.1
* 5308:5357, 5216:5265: 0.7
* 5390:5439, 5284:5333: 0.4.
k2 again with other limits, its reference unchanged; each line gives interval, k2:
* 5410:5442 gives 5428.22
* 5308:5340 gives 5326.69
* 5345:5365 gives 5353.74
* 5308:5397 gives 5326.69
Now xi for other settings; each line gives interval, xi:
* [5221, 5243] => 5239.11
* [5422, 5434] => 5433.22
